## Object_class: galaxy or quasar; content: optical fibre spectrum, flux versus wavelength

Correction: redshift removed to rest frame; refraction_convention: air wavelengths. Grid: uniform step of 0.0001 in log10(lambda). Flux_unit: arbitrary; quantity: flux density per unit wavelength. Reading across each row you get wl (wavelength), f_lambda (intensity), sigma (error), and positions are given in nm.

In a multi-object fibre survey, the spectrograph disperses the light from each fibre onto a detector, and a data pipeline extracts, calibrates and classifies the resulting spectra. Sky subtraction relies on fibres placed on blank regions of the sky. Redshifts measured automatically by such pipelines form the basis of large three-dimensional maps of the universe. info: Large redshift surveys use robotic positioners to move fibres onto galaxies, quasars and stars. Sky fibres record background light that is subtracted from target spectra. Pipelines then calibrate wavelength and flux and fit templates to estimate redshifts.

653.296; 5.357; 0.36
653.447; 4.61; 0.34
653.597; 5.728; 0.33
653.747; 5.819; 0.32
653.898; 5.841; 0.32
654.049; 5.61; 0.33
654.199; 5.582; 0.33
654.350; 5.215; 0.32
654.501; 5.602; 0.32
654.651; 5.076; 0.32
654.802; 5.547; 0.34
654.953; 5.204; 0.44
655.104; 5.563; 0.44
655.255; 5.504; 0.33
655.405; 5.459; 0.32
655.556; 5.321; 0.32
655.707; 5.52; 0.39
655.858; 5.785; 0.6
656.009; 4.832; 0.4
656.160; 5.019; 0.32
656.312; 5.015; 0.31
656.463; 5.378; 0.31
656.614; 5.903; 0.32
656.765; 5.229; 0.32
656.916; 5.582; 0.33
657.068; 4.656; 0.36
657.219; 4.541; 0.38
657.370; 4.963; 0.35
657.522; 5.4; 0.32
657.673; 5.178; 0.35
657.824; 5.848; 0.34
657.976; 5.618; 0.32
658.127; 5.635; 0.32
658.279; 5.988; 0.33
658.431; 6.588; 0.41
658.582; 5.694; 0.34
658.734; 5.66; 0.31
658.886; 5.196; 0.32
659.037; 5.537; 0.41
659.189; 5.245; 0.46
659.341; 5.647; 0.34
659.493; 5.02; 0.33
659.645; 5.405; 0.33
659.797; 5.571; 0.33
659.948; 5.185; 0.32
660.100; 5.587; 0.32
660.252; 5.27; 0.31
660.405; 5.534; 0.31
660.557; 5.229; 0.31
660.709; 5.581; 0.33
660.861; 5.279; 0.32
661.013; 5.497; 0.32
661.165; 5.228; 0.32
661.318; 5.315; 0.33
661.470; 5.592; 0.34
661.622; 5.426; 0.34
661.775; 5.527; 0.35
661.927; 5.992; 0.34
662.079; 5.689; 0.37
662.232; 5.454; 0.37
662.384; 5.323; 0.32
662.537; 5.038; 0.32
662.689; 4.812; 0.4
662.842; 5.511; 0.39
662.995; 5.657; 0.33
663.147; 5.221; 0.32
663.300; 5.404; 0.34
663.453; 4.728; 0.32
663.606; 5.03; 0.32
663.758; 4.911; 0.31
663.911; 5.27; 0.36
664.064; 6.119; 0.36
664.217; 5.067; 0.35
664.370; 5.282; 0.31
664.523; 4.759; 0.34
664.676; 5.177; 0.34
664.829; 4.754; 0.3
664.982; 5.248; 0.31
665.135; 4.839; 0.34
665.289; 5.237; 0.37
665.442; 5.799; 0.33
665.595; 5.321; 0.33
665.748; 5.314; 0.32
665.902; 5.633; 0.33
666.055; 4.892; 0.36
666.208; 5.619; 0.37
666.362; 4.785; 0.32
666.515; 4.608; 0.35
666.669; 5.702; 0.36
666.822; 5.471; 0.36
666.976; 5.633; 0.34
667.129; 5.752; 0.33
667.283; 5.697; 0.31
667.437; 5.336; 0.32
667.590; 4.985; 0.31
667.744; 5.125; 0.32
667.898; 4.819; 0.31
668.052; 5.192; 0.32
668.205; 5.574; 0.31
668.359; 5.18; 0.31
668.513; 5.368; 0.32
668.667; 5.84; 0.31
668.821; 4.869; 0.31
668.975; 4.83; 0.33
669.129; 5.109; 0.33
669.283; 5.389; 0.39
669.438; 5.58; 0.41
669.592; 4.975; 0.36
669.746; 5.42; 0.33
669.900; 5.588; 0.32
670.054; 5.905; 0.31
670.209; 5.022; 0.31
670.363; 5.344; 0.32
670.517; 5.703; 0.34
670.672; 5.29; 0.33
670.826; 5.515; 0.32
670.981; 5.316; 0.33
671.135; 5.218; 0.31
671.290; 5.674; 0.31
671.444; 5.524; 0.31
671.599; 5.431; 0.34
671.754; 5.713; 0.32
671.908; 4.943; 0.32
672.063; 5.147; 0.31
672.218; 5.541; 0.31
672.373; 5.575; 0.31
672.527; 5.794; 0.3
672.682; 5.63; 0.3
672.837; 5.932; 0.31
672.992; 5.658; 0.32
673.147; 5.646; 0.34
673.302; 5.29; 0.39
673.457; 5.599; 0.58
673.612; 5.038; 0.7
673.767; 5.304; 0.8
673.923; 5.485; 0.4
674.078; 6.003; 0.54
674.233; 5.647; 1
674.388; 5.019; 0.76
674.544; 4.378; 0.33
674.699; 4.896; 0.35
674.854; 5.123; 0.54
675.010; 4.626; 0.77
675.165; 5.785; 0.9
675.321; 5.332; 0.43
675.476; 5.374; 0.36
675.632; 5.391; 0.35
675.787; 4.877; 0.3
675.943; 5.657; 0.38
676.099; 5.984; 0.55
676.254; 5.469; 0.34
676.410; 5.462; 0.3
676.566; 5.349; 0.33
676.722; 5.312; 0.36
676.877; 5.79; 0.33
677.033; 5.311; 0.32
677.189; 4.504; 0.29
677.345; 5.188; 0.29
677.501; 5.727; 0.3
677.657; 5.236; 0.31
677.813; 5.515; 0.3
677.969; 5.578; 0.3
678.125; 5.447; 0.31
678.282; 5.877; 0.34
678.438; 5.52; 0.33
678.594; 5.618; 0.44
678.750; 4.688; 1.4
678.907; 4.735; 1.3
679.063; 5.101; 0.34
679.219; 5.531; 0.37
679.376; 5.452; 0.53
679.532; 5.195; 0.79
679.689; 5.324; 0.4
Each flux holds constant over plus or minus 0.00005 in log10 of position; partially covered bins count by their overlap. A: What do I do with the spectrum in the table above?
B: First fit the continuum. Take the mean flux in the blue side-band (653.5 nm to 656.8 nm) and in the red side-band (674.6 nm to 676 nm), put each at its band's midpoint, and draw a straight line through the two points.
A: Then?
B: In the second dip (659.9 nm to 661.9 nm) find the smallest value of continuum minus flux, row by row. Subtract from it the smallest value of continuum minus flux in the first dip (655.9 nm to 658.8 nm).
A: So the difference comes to 0.96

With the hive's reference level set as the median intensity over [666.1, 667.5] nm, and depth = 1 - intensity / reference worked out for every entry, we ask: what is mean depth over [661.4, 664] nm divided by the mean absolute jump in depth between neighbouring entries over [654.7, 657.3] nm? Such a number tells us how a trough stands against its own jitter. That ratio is 0.84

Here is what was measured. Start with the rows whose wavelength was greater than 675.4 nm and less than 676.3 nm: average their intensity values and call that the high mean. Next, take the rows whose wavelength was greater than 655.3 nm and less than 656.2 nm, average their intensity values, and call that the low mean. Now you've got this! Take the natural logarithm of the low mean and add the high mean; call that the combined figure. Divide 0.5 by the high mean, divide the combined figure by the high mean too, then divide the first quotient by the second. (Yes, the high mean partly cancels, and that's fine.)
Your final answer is 0.0701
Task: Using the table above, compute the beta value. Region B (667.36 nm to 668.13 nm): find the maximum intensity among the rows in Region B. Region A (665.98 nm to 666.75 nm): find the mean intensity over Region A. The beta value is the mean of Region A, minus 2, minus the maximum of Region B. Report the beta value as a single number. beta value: -2.21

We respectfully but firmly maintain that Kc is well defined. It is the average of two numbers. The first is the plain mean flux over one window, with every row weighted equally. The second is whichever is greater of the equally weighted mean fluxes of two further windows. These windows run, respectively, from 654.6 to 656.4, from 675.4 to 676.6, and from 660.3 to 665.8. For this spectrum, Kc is 5.38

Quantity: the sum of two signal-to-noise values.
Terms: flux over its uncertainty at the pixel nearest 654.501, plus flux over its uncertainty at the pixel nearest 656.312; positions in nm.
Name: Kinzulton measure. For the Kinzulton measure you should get 33.7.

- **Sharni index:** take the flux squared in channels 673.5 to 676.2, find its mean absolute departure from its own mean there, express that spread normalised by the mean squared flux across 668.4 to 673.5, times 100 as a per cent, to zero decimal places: 13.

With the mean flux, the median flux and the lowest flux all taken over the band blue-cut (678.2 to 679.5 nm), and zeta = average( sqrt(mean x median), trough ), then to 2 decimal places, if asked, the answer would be 5.04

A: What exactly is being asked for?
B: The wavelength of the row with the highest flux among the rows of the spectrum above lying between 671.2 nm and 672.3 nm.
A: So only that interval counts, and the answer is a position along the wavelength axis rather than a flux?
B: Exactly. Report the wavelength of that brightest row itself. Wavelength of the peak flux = 671.754 nm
